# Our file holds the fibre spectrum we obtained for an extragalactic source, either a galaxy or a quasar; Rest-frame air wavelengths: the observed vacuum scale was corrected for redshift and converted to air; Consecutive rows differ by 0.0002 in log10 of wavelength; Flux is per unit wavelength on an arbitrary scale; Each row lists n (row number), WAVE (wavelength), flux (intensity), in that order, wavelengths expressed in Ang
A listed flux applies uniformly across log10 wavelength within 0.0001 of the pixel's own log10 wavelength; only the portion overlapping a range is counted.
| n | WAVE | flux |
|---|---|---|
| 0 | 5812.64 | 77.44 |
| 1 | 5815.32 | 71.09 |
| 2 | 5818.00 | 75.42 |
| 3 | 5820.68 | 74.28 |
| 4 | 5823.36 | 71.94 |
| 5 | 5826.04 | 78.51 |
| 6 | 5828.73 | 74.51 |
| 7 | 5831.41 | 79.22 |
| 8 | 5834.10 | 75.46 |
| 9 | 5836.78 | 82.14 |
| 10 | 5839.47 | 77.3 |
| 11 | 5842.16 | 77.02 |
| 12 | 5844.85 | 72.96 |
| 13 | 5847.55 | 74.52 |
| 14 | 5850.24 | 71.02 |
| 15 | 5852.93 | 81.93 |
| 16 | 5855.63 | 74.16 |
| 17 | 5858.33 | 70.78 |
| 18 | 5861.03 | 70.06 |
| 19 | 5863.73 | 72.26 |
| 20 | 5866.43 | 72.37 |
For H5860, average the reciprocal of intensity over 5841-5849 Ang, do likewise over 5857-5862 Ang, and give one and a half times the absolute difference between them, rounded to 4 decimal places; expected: 0.0012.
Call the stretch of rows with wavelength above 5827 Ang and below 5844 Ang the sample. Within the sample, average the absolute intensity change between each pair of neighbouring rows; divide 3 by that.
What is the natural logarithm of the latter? -0.30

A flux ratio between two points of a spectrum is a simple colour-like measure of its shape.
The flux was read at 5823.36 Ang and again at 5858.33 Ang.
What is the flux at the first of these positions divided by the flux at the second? 1.02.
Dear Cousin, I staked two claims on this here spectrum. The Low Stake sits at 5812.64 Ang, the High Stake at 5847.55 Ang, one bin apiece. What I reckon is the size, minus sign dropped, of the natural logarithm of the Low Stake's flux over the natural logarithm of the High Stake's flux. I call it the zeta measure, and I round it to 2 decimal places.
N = 1.01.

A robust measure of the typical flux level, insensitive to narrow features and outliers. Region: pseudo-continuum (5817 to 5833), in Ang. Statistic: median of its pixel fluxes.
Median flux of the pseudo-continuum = 75.0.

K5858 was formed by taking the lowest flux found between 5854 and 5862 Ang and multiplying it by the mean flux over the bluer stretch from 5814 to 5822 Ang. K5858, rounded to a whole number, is 5156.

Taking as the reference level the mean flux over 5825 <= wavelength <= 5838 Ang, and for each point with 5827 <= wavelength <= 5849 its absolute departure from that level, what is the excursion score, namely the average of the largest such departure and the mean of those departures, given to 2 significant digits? 3.8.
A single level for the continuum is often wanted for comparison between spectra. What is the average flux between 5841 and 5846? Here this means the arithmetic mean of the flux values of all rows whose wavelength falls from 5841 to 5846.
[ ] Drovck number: 75.0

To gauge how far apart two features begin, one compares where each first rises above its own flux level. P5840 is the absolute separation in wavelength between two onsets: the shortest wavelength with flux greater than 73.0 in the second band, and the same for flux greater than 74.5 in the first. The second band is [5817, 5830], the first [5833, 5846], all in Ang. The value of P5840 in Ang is 16.1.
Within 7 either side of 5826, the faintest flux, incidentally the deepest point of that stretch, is 71.94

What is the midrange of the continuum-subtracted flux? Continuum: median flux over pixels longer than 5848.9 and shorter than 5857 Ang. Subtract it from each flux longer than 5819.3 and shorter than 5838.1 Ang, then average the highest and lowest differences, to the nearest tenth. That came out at 2.9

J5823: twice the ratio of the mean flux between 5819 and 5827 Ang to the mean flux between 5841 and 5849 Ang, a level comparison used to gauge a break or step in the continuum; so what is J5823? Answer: 2.002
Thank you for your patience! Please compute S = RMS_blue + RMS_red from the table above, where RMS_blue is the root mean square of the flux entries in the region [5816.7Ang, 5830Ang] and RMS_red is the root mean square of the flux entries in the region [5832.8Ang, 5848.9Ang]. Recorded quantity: 152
